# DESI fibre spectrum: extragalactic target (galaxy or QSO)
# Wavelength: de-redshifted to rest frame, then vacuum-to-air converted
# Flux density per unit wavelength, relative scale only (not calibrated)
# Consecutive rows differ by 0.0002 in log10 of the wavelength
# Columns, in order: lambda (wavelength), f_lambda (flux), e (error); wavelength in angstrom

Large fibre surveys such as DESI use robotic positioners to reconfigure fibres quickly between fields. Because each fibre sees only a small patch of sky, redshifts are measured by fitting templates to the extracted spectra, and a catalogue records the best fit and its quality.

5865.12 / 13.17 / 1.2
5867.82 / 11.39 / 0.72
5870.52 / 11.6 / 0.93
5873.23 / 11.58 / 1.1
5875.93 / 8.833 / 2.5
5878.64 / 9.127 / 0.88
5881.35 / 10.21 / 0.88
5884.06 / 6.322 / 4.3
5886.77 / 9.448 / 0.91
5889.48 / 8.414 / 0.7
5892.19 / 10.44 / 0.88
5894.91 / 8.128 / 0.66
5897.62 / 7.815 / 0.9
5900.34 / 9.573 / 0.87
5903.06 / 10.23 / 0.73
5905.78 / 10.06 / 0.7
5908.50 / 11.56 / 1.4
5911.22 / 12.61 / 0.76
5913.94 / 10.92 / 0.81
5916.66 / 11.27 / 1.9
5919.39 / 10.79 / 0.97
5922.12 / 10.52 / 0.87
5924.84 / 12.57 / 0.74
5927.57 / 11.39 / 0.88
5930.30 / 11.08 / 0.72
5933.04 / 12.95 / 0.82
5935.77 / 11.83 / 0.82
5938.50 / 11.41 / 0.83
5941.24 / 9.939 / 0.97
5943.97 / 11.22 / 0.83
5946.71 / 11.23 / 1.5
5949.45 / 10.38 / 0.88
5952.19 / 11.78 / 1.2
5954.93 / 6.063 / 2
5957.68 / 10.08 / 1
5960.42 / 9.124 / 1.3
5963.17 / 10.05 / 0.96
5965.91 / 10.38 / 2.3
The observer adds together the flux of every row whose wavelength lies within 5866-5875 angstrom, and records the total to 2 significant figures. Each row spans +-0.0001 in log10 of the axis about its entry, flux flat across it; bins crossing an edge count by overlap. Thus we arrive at 35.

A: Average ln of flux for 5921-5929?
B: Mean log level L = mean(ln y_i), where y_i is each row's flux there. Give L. 2.44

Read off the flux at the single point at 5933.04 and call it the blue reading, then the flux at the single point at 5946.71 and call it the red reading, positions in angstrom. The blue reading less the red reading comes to 1.7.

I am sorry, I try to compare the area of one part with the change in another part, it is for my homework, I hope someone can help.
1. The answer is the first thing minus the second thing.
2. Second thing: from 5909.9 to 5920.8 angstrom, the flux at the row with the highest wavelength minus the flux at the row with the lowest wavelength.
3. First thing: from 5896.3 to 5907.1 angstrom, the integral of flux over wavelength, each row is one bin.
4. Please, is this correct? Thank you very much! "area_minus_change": 104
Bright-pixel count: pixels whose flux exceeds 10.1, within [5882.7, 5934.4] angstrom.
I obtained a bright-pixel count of 12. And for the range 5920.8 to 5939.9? 7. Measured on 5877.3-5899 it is 2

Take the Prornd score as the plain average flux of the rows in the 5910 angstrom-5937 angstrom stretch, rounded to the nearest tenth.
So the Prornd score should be 11.6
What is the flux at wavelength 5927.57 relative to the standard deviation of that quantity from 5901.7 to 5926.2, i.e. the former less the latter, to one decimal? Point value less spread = 10.5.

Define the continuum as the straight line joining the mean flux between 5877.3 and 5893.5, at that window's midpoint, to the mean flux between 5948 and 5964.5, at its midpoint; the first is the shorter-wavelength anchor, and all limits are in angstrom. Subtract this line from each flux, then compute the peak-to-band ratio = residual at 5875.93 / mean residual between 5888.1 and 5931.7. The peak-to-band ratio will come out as -0.1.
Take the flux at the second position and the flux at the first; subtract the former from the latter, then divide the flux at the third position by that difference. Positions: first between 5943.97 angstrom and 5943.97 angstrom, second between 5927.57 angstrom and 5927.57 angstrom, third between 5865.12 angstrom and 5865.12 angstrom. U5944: -77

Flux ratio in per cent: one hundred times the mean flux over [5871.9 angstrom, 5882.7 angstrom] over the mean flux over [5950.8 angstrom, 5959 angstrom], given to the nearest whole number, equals 107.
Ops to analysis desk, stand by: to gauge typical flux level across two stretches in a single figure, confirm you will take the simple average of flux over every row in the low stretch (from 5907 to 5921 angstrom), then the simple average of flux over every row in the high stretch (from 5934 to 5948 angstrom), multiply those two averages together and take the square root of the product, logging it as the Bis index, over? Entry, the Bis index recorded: 11.3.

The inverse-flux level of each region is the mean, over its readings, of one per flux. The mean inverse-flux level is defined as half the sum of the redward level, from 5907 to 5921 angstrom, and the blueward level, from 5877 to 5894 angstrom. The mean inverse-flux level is 0.101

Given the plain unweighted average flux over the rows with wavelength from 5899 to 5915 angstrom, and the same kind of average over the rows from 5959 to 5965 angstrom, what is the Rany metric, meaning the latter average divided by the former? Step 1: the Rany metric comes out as 0.89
